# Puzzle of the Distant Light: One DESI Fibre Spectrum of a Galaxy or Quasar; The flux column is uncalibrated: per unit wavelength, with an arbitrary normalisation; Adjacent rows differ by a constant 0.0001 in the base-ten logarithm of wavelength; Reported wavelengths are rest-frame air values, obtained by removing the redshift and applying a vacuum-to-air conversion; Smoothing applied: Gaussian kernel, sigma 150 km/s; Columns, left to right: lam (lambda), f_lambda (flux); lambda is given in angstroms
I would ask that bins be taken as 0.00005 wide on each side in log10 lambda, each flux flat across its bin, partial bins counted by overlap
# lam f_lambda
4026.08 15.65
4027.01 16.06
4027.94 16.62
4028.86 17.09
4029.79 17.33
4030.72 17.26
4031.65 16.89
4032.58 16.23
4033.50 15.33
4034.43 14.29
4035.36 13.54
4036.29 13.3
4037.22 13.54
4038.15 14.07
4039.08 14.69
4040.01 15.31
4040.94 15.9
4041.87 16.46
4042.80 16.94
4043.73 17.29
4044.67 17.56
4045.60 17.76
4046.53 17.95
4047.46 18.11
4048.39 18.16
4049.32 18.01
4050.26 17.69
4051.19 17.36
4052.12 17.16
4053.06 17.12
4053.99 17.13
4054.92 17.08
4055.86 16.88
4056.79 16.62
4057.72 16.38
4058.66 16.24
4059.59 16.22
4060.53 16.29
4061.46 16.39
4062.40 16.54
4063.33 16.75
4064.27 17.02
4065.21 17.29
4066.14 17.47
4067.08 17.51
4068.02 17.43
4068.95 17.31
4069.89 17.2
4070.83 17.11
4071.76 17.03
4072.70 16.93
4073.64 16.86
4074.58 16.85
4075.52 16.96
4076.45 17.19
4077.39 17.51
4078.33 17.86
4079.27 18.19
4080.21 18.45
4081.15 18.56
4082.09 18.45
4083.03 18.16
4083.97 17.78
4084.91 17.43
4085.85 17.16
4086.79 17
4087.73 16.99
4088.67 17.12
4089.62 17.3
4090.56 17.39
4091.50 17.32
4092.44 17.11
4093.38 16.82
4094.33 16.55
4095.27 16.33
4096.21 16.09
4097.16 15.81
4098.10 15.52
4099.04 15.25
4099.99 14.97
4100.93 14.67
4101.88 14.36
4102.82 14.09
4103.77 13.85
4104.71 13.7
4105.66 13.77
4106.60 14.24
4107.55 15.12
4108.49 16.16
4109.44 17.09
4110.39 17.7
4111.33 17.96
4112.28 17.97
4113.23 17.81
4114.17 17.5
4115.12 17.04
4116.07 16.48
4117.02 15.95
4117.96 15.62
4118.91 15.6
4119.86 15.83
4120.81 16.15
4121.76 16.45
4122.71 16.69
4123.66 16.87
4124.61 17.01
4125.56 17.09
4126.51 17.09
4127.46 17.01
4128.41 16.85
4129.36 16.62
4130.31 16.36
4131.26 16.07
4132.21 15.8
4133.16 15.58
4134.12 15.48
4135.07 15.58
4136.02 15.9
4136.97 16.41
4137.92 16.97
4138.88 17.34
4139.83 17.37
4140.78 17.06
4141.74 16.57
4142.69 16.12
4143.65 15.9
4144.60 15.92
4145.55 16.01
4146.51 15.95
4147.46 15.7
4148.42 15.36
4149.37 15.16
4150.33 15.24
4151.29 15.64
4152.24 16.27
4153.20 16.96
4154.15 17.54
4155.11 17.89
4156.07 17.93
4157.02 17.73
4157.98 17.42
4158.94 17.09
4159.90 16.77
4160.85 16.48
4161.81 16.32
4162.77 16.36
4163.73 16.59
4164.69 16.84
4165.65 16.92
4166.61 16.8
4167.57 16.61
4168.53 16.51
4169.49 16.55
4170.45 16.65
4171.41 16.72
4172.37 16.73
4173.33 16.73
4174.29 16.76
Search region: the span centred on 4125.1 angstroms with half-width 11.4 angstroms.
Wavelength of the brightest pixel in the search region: 4114.17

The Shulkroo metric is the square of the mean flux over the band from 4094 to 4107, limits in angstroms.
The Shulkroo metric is 223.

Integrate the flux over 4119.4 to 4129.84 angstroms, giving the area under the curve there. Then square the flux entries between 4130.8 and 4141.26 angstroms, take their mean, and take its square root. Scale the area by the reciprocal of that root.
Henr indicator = 10.7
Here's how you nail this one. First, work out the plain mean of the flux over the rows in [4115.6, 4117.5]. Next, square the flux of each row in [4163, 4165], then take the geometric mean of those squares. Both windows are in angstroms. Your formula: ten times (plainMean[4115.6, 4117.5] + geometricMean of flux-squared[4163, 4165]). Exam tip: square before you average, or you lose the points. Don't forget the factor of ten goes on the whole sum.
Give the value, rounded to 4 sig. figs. 2956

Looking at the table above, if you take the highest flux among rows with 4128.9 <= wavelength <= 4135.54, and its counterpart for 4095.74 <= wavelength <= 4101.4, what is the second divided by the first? 0.97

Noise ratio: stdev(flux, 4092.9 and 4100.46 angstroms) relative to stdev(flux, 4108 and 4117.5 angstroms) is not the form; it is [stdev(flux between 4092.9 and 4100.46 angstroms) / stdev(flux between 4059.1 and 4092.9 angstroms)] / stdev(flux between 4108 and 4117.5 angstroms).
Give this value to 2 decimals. 1.50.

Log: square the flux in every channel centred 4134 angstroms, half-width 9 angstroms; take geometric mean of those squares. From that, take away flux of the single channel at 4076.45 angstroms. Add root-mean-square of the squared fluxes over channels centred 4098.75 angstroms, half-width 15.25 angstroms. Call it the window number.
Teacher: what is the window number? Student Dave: 522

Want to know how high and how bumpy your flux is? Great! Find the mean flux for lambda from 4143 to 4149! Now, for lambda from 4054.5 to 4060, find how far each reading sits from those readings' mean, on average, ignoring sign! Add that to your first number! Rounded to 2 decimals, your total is 16.10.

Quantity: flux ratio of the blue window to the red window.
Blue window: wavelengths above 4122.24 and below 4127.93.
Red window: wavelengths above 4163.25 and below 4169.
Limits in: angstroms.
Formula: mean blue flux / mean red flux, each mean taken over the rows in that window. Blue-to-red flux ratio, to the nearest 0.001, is 1.015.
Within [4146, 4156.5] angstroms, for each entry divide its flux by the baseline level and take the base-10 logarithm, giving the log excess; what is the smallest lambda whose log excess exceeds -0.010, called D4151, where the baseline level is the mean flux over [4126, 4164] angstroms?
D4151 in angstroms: 4152.24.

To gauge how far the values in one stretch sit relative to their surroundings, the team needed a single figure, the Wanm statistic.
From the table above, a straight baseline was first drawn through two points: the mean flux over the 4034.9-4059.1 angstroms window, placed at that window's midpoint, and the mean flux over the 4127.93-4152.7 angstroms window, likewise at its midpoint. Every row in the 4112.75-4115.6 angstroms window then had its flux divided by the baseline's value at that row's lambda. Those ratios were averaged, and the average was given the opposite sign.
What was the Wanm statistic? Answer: -1.08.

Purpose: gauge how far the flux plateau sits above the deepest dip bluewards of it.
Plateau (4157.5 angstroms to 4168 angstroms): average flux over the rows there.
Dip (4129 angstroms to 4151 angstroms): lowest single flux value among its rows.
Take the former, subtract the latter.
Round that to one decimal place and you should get 1.6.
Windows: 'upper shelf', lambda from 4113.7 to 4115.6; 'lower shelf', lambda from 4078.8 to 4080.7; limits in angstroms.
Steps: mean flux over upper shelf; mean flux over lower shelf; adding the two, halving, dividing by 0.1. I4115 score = 178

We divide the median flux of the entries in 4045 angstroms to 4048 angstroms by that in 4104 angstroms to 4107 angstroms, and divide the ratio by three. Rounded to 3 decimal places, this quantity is 0.435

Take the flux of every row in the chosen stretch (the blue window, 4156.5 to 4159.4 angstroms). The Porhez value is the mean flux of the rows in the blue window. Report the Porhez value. 17.4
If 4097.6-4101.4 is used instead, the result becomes 15.1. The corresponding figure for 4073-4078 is 17.1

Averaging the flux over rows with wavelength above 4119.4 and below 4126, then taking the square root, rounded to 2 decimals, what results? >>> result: 4.07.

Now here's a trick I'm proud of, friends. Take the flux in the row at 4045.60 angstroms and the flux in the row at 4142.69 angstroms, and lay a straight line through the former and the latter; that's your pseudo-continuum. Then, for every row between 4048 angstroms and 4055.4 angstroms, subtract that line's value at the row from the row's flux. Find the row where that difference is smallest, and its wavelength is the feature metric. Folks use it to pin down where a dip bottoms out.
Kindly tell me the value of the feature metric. 4054.92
